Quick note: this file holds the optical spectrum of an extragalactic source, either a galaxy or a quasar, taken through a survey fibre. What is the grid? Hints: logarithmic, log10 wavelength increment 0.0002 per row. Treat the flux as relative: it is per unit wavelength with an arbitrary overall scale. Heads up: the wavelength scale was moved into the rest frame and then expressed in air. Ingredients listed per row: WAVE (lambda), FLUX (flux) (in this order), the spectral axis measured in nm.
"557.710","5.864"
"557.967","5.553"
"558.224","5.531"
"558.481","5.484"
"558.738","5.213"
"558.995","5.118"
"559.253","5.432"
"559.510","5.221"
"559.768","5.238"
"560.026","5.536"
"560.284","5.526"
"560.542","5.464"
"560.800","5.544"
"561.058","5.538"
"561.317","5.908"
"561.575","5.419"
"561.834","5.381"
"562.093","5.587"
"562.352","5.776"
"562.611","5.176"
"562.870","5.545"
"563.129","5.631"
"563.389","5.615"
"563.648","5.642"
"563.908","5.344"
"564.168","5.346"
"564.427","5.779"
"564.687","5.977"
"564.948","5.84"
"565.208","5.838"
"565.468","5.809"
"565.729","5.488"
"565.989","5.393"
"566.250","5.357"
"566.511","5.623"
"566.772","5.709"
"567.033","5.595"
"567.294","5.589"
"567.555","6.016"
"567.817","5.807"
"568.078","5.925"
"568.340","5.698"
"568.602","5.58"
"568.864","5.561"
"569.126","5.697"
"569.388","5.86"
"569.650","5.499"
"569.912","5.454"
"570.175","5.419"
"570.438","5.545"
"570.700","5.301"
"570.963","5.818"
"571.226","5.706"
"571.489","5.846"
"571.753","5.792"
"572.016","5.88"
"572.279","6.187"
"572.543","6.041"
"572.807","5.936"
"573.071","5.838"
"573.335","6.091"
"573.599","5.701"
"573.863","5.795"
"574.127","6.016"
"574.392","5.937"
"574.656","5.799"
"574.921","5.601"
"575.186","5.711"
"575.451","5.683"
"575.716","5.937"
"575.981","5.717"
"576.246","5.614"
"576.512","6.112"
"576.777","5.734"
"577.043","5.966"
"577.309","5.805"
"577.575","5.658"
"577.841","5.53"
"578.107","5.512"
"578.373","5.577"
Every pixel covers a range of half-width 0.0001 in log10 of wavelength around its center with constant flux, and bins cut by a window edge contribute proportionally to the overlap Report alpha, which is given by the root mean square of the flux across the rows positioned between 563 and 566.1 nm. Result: 5.65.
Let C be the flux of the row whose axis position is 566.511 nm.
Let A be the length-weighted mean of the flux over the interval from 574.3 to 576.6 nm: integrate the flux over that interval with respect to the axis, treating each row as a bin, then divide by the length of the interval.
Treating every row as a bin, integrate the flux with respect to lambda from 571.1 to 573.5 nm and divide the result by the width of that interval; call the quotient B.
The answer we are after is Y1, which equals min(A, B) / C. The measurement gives 1.03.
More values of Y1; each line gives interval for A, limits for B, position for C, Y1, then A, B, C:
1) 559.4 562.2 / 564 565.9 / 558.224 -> 0.99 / 5.49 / 5.71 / 5.531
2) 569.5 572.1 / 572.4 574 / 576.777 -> 0.98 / 5.62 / 5.90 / 5.734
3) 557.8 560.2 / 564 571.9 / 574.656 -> 0.93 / 5.38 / 5.66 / 5.799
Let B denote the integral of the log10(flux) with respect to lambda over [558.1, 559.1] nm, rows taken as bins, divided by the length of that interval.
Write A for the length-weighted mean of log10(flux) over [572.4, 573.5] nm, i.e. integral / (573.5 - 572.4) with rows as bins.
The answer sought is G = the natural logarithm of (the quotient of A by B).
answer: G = 0.063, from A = 0.775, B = 0.728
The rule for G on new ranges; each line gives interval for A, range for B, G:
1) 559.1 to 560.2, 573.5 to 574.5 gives -0.053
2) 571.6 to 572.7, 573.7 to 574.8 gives 0.008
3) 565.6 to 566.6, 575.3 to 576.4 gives -0.029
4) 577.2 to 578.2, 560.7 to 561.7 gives 0.002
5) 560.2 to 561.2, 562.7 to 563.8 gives -0.007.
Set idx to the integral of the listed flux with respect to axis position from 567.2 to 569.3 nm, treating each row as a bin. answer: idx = 12.1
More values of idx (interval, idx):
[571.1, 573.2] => 12.4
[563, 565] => 11.3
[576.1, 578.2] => 12.1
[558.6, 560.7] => 11.2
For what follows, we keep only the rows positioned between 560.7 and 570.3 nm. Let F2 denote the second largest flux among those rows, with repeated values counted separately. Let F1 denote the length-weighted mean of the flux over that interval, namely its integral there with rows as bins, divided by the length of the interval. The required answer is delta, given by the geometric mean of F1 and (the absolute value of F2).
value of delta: 5.80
